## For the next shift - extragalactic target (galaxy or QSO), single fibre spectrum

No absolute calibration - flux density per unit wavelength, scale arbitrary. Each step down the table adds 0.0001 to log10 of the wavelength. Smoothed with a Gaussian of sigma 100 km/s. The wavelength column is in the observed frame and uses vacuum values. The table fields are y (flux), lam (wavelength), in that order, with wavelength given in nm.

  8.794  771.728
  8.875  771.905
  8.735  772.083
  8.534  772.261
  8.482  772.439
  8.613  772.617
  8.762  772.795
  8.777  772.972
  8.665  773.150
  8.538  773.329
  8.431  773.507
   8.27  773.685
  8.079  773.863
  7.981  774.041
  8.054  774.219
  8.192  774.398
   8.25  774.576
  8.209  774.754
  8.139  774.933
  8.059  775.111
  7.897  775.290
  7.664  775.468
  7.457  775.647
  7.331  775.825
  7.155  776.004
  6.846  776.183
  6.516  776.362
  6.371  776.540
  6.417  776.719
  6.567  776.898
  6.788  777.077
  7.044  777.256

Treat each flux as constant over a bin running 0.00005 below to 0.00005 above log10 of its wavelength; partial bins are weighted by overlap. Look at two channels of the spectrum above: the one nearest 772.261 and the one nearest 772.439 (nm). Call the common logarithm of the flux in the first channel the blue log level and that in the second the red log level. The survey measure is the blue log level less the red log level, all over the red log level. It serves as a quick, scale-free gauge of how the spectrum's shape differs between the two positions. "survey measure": 0.003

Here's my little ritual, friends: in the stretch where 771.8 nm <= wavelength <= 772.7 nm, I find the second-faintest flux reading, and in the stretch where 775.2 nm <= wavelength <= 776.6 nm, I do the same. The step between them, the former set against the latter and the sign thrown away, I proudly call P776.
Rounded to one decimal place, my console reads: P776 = 2.0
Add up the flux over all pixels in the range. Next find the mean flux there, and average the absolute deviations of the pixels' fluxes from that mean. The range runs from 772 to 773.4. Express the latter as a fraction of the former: 0.0014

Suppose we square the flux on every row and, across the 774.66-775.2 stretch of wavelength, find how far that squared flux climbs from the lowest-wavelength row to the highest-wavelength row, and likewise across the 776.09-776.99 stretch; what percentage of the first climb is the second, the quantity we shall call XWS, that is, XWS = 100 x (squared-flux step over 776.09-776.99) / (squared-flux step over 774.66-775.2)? 153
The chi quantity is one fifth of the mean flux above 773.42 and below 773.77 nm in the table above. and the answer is 1.67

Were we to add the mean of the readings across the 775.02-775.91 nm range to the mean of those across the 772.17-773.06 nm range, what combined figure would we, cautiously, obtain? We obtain 16.3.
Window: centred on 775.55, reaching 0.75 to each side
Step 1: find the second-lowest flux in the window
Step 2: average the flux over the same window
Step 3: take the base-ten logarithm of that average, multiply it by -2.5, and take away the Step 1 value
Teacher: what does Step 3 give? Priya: -9.4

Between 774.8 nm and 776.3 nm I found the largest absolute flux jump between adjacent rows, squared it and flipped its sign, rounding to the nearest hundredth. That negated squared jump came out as -0.10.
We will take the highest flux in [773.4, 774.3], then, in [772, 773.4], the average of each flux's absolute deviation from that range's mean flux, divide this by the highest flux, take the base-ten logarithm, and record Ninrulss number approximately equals -1.94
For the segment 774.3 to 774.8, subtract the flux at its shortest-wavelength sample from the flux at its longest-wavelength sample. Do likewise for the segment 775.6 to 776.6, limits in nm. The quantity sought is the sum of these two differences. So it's -1.07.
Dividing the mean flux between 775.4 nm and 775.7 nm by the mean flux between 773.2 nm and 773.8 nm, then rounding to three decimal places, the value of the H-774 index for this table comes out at 0.899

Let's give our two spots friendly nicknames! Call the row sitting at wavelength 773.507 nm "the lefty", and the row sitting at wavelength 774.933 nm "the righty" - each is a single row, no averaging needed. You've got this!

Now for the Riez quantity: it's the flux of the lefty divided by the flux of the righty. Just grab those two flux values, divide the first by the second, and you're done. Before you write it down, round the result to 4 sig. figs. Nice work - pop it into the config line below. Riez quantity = 1.036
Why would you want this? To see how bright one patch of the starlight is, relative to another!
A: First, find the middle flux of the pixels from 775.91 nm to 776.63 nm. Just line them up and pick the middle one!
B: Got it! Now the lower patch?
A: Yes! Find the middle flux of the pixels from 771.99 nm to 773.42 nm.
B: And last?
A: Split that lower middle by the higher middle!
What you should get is 1.29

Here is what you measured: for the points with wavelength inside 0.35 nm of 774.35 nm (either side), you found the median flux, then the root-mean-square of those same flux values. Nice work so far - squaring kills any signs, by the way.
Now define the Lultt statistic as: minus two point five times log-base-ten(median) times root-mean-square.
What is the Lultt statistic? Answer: -18.5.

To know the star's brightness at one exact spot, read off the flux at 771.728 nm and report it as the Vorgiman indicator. 8.794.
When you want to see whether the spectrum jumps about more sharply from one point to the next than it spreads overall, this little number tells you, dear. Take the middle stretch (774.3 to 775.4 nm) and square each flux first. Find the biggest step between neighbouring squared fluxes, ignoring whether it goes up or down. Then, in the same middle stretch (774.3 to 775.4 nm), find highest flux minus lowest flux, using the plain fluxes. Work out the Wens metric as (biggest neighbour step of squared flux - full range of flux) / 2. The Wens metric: 1.1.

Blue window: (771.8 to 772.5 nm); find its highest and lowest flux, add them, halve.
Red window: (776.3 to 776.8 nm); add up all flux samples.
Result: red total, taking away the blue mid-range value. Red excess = 11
